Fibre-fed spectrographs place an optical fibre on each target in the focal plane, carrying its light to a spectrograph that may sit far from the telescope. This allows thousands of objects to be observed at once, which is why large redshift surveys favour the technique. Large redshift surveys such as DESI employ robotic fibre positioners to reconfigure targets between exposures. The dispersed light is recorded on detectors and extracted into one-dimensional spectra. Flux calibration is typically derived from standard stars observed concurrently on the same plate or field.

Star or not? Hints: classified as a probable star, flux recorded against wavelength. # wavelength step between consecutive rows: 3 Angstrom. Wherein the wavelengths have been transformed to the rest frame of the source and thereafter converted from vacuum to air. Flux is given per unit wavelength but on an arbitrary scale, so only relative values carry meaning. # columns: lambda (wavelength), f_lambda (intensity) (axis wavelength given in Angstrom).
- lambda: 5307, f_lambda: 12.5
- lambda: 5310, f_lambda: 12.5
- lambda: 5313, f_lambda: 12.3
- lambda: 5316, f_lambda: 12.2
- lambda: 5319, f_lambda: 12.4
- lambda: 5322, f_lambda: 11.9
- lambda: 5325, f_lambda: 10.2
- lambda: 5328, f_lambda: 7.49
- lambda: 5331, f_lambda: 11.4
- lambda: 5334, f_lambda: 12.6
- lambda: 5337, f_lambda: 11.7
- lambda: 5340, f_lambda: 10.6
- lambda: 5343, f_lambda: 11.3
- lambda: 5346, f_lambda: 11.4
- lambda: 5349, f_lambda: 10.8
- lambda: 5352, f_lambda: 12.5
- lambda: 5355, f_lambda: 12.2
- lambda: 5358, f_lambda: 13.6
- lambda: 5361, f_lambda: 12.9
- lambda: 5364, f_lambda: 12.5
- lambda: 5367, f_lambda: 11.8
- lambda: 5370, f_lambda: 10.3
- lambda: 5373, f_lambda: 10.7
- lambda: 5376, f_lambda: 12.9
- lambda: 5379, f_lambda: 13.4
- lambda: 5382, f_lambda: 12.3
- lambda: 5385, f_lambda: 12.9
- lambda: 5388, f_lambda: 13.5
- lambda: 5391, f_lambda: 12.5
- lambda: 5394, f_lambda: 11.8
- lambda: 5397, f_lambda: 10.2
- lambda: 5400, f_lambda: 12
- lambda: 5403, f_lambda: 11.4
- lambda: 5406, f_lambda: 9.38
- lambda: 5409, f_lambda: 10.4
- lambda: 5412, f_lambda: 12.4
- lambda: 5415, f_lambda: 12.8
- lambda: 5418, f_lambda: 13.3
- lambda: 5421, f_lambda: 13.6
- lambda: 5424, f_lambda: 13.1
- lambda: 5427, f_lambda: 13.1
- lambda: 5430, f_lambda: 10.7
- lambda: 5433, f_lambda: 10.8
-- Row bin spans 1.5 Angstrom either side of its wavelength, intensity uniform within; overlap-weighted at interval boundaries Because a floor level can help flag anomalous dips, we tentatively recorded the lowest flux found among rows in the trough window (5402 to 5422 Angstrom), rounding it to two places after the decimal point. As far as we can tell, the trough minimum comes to 9.38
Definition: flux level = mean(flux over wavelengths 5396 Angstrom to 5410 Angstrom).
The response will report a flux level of 10.7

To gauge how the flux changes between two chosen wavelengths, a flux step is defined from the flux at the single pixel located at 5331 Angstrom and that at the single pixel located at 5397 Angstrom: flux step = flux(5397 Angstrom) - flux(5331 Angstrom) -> -1.2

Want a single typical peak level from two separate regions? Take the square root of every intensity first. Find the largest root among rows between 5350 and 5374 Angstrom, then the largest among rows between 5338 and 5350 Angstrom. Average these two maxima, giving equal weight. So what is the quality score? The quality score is 3.53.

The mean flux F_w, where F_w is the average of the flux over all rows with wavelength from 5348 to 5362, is 12.4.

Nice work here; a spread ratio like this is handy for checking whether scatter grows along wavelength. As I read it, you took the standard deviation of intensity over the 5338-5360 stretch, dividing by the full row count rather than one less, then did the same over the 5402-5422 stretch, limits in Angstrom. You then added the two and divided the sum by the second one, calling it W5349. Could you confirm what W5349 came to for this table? 1.68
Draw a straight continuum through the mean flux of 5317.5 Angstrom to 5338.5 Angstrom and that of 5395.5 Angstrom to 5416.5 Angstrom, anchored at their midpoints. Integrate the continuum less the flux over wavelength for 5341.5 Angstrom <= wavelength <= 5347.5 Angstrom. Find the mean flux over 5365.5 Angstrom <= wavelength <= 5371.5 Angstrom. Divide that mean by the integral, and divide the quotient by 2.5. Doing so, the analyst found -3.3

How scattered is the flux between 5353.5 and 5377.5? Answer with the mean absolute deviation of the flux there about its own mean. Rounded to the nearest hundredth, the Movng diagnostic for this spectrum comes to 0.88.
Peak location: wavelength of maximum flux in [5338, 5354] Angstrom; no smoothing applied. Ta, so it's 5352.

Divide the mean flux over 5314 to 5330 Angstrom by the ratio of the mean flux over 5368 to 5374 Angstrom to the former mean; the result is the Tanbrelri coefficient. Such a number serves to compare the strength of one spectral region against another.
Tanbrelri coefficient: 11.2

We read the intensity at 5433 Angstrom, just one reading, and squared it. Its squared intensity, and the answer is 117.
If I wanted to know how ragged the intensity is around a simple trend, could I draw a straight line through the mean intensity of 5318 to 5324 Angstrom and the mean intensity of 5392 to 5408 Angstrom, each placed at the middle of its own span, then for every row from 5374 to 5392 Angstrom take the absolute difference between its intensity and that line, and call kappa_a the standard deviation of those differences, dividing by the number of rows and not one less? 0.43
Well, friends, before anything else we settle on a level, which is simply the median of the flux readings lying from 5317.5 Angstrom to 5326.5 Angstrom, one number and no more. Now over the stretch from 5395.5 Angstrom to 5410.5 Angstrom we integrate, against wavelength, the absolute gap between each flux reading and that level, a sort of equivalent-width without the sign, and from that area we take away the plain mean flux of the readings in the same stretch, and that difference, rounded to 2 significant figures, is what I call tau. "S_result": 8.3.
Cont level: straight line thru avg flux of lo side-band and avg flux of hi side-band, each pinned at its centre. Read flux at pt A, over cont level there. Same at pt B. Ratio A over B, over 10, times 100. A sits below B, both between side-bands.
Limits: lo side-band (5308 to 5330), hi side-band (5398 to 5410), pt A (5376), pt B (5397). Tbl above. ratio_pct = 12.5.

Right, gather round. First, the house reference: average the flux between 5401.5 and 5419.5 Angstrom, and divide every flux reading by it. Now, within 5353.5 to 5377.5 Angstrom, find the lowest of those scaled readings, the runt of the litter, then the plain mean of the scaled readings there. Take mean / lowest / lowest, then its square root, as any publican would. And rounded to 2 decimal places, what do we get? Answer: 1.15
